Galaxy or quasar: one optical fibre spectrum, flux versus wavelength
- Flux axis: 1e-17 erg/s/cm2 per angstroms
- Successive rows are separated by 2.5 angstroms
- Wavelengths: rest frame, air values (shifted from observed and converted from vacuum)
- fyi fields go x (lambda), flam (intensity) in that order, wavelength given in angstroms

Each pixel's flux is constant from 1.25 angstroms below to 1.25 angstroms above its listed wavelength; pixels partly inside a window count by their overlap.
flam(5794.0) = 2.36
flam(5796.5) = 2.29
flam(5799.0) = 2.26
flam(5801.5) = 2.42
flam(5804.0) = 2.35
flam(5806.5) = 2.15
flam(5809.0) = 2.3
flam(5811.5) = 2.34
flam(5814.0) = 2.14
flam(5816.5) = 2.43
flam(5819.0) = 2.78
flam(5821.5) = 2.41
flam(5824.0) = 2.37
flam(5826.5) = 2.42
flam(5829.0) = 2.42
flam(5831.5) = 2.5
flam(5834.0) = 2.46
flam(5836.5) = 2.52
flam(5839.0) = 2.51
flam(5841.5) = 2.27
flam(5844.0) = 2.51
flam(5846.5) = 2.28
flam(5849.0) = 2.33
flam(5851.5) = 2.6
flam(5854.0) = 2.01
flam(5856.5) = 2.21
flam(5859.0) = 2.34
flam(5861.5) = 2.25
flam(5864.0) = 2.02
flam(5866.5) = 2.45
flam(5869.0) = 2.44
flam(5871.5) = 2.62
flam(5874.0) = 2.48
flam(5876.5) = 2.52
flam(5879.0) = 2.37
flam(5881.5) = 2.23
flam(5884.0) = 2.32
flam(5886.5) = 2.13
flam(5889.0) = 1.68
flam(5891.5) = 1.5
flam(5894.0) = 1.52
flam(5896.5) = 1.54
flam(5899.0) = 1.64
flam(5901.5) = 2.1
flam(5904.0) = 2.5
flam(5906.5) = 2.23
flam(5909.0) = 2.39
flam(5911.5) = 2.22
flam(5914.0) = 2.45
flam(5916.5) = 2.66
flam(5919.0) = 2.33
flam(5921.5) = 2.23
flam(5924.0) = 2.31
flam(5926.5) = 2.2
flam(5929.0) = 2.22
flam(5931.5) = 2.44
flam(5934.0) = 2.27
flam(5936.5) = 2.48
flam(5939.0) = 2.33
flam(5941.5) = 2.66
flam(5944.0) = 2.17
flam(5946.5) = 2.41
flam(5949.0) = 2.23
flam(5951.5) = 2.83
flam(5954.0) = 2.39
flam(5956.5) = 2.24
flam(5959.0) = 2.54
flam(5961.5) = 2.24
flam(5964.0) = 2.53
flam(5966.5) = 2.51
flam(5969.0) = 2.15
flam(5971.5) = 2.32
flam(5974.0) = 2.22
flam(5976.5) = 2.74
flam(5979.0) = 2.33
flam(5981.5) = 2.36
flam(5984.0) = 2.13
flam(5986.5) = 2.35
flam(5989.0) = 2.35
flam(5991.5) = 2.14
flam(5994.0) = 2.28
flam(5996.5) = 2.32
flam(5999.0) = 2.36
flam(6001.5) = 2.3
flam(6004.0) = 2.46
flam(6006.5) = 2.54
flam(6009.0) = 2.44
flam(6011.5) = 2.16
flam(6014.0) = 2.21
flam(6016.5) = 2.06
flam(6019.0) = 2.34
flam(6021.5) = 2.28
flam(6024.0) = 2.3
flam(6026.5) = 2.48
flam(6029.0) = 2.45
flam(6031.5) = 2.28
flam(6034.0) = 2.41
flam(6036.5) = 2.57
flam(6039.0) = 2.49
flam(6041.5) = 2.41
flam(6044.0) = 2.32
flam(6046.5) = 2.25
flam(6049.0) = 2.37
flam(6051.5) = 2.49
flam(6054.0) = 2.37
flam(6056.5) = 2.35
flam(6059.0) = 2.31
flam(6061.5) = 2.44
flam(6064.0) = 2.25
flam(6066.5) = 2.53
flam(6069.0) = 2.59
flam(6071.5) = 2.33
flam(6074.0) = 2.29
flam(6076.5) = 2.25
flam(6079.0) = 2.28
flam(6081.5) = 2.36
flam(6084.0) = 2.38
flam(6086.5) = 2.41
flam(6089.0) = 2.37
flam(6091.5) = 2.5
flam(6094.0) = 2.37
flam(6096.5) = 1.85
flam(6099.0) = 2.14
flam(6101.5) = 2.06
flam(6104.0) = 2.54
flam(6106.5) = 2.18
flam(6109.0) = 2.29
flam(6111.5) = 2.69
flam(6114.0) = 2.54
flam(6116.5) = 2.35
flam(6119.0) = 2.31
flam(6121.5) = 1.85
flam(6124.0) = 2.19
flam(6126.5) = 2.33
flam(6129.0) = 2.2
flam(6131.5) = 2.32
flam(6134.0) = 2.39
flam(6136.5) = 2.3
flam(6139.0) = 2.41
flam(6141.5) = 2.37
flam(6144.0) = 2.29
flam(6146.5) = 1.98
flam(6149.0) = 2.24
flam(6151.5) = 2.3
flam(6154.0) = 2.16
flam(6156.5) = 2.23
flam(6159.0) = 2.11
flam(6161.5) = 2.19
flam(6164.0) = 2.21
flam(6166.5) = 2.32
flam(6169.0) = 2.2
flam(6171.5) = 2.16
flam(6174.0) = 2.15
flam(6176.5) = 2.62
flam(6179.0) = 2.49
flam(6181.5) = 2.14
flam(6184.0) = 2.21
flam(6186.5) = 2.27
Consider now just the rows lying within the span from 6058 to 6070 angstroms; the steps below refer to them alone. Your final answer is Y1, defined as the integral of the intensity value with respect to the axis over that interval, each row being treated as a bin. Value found 29.1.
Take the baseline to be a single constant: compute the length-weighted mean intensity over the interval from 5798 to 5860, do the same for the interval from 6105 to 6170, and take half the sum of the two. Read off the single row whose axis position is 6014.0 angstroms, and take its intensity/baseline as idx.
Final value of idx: 0.95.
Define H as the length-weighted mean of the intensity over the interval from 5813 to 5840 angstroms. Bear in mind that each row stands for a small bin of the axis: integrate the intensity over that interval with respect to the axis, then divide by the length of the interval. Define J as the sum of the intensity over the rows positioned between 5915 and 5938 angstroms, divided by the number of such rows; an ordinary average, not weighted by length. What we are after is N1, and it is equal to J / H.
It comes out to 0.957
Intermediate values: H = 2.45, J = 2.35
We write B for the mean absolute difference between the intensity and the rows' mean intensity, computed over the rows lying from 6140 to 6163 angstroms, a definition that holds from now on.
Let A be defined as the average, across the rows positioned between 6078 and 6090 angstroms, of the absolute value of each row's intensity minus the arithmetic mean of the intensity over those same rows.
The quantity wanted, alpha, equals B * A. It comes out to 0.003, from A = 0.032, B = 0.09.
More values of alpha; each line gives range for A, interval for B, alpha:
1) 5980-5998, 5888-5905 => 0.024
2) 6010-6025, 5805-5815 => 0.007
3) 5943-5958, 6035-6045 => 0.014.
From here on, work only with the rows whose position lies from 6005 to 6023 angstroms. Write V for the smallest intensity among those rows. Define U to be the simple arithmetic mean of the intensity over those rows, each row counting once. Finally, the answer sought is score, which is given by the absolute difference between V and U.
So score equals 0.23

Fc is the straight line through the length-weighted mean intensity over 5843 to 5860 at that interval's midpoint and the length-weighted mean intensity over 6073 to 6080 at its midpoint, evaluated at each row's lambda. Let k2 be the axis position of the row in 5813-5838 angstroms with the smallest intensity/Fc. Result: 5814.0 angstroms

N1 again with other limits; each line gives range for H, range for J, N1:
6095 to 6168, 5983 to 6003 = 1.011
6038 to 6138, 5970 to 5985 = 1.008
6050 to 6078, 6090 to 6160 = 0.952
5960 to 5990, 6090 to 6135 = 0.970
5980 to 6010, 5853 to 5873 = 0.982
